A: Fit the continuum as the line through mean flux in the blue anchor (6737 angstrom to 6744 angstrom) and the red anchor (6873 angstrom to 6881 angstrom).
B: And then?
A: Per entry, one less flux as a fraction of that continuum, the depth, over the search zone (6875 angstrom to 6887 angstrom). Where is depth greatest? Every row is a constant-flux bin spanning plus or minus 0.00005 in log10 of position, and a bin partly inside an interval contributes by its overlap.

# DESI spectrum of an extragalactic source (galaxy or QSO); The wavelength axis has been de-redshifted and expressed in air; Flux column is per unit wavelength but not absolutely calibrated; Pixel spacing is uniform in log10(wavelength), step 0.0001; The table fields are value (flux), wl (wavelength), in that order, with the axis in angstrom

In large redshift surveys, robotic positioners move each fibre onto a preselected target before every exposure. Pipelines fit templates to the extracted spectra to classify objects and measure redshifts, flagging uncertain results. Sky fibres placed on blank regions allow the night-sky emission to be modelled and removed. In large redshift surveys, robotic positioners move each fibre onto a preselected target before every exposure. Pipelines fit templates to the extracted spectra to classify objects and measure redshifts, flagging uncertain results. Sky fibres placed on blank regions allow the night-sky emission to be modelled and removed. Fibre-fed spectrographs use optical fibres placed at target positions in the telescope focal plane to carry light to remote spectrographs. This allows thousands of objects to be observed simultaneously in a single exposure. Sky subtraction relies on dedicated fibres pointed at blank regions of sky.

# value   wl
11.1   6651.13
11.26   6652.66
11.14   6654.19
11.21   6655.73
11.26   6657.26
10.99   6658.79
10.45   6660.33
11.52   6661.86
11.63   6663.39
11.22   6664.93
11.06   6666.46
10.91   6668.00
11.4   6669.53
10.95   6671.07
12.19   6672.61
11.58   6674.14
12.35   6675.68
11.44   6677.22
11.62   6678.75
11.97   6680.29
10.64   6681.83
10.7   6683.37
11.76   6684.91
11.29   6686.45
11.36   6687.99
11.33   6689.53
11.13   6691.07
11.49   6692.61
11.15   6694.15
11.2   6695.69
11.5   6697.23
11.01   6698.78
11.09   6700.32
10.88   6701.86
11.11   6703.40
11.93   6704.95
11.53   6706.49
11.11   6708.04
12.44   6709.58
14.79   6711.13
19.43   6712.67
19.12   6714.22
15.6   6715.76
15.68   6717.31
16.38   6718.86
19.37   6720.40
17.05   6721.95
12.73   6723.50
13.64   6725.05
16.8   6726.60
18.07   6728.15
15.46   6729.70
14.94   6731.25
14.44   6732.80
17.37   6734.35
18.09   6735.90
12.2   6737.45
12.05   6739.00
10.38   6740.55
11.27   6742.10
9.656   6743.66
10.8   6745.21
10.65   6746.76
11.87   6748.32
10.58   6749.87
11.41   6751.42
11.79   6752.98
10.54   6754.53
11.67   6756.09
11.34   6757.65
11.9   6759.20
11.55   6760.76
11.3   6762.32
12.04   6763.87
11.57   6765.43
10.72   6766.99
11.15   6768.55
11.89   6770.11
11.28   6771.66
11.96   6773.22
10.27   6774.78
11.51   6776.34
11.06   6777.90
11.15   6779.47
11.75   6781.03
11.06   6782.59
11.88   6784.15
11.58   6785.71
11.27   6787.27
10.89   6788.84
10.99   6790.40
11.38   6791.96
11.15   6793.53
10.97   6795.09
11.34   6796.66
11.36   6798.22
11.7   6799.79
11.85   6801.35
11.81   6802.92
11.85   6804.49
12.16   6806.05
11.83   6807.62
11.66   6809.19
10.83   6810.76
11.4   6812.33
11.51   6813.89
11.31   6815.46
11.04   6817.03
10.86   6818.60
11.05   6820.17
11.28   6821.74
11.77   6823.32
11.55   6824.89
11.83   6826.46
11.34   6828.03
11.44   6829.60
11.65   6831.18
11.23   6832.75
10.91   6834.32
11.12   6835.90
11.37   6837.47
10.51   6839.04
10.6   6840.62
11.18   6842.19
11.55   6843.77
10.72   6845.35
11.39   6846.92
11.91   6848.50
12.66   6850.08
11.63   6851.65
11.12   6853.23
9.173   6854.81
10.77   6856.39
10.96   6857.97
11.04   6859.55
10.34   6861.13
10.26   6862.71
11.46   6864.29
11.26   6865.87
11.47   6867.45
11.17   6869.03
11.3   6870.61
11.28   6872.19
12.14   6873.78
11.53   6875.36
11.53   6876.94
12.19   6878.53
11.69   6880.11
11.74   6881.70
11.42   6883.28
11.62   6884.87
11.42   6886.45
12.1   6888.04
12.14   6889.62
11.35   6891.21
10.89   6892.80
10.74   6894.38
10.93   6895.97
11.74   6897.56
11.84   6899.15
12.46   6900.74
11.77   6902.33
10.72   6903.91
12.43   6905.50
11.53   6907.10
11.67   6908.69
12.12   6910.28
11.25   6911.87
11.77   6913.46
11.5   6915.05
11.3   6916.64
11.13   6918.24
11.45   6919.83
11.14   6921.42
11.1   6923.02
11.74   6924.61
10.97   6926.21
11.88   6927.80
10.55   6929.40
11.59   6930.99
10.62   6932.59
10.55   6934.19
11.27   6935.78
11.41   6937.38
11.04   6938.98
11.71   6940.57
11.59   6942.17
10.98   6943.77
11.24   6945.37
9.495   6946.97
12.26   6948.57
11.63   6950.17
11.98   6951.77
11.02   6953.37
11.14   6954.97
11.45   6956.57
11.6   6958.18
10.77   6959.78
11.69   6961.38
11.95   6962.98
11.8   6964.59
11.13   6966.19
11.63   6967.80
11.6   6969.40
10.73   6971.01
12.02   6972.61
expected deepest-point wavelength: 6886.45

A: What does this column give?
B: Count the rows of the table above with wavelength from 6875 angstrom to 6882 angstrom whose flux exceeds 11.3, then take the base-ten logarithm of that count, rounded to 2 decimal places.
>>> 0.70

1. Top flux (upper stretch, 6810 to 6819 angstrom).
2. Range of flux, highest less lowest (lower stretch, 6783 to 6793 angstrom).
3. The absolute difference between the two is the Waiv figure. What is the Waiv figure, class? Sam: 10.5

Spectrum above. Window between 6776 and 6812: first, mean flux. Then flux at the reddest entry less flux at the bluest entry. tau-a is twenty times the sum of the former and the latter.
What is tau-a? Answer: 215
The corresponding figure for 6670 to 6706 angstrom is 247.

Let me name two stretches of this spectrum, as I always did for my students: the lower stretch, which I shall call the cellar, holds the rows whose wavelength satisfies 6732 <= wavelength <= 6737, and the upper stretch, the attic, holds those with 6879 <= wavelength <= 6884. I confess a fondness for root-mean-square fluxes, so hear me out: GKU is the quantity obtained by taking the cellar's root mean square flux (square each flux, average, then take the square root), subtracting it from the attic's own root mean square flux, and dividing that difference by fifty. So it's -0.102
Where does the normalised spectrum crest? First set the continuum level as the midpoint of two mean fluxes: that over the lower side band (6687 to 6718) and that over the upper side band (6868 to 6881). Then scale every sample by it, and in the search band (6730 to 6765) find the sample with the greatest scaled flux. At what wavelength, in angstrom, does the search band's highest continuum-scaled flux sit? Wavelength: 6735.90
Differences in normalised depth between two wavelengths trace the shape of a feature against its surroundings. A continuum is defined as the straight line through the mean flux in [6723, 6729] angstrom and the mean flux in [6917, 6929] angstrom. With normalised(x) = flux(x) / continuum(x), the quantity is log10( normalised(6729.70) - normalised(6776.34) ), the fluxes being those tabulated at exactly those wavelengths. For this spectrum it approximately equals -0.68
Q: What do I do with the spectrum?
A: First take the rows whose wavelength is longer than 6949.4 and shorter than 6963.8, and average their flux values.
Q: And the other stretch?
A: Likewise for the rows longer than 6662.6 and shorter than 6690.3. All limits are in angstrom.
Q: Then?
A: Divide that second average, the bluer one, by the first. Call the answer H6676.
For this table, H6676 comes 0.99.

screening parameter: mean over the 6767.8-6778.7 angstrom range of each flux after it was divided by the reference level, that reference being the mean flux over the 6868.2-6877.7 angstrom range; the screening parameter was 0.98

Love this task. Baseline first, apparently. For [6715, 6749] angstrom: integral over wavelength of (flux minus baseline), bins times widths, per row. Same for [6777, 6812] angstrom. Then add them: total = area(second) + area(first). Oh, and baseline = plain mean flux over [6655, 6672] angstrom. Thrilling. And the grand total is 117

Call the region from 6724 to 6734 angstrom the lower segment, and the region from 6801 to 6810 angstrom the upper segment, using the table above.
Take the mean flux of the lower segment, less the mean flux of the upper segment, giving 3.7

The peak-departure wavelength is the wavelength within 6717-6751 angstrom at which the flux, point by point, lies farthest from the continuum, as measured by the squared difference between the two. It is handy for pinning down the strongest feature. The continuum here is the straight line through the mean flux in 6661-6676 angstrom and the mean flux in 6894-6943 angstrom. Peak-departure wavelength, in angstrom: 6720.40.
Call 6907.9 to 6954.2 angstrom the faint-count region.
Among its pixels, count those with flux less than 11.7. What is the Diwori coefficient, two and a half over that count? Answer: 0.11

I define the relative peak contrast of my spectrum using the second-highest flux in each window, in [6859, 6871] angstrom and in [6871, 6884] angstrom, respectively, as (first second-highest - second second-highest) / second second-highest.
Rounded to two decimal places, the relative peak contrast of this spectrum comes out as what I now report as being -0.06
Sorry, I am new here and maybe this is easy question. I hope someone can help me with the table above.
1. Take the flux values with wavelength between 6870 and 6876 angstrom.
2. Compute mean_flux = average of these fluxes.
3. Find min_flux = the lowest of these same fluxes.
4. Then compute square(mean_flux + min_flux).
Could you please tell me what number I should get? 522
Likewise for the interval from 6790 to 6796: 488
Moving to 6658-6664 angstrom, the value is 466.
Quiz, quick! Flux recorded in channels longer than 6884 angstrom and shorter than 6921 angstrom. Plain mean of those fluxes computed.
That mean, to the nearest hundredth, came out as 11.56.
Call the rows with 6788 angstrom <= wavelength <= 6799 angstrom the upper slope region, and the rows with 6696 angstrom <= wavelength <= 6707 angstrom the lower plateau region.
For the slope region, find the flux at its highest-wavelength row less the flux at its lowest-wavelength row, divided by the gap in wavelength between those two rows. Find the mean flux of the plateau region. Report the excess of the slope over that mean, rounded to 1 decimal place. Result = -11.2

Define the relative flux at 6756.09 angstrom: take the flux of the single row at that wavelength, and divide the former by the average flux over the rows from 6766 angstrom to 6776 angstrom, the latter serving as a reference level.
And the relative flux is 1.04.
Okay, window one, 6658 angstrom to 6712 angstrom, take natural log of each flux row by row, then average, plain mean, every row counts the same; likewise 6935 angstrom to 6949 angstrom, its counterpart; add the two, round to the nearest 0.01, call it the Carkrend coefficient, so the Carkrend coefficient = 4.85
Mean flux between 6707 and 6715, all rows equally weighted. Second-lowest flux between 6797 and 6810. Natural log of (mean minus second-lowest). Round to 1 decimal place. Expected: 1.3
